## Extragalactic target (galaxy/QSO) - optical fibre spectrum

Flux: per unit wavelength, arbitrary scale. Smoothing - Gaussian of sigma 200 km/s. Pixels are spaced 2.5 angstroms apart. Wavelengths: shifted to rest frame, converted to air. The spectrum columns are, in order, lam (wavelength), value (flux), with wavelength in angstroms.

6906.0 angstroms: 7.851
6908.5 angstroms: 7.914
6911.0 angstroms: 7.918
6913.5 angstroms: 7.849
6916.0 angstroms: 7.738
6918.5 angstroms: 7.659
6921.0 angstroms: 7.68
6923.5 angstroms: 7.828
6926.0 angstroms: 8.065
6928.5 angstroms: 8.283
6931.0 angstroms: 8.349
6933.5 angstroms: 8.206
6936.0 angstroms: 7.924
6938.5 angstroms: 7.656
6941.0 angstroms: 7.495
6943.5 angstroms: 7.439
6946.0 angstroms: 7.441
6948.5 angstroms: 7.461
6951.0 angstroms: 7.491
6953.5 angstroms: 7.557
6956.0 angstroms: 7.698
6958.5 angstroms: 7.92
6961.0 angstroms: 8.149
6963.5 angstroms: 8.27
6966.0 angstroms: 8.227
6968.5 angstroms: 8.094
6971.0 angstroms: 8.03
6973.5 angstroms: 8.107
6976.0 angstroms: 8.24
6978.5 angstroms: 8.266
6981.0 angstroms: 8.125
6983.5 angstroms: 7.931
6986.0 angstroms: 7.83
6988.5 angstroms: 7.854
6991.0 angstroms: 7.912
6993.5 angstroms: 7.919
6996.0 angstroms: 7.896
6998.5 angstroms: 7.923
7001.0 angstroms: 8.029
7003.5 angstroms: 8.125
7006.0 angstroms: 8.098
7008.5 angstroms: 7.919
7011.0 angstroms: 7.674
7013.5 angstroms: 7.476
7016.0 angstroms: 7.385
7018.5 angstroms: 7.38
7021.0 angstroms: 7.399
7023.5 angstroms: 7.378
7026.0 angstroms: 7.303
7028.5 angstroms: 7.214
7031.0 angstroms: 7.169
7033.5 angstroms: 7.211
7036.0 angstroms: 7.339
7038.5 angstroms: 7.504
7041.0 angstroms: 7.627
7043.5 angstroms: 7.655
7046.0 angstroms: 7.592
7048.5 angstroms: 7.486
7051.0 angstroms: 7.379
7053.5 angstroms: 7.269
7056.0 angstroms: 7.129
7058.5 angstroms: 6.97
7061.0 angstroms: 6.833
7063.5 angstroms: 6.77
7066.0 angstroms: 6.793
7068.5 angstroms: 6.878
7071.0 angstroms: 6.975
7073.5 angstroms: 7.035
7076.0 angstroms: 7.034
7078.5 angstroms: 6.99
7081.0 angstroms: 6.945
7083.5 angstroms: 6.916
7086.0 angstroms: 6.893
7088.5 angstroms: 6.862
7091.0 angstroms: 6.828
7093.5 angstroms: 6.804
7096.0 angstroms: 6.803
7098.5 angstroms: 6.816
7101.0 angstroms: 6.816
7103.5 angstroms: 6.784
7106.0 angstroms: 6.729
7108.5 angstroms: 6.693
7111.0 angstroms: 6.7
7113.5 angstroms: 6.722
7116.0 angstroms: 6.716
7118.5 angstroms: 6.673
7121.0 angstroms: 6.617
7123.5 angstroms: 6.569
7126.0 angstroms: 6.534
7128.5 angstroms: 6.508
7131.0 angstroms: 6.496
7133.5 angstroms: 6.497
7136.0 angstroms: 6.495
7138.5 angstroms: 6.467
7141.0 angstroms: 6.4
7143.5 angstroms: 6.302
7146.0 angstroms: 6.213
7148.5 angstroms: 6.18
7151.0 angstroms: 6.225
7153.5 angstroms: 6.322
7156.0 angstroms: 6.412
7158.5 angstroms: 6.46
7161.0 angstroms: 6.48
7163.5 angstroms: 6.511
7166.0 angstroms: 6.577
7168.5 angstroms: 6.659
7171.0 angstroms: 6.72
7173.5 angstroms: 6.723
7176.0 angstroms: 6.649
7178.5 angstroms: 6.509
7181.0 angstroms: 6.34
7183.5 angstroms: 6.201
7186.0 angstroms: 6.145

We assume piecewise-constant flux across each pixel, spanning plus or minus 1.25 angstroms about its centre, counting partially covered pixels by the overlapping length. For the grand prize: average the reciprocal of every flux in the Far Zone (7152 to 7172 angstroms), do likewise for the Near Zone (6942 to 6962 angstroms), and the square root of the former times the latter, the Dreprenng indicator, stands 0.142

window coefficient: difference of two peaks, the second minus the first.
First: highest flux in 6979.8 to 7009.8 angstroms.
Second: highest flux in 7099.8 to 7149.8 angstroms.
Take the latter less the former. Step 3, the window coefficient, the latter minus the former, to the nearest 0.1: -1.3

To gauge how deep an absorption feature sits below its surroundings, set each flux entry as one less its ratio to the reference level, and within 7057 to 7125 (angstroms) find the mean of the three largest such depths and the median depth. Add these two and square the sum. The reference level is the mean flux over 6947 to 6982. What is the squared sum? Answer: 0.10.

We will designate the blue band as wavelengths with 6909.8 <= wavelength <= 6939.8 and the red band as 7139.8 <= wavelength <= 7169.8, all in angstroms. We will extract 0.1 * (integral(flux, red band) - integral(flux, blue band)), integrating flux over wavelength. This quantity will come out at -4.6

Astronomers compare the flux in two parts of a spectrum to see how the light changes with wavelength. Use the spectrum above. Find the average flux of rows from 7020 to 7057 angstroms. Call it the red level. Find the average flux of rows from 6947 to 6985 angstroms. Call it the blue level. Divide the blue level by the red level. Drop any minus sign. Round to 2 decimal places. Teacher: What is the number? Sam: 1.08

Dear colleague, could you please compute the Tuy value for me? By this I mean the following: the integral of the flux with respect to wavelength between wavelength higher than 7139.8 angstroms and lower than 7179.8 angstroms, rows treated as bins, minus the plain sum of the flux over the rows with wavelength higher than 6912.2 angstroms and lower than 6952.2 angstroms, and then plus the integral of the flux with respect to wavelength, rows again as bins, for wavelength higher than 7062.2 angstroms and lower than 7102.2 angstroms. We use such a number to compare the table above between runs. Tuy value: 409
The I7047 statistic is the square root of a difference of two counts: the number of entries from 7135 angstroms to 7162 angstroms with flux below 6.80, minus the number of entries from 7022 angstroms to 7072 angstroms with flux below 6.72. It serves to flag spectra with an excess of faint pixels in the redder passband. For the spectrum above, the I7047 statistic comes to 3.3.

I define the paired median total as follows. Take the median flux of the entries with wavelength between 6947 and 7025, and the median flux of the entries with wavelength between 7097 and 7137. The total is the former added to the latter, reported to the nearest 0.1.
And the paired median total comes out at 14.6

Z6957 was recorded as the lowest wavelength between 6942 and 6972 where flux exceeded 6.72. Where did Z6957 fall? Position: 6943.5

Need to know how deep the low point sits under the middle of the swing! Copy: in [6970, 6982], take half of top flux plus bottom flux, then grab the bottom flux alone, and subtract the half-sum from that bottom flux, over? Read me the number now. -0.118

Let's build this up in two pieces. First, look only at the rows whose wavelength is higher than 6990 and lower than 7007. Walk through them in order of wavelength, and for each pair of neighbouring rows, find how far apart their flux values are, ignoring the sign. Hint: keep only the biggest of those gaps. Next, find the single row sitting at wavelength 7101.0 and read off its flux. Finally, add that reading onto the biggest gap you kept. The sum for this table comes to 6.92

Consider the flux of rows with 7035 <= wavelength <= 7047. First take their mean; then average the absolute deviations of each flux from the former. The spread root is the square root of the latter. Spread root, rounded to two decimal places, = 0.31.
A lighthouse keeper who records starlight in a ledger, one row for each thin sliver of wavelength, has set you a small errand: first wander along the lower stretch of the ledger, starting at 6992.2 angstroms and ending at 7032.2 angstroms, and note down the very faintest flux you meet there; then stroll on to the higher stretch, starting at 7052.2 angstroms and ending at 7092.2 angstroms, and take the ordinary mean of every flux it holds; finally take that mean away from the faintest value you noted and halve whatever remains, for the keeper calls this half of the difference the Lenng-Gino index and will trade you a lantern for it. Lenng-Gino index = 0.1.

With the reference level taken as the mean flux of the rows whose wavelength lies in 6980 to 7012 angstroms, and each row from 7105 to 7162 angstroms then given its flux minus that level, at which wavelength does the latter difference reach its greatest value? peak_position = 7106.0 angstroms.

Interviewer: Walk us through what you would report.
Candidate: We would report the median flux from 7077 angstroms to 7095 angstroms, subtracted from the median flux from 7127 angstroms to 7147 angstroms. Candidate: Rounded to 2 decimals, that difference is -0.41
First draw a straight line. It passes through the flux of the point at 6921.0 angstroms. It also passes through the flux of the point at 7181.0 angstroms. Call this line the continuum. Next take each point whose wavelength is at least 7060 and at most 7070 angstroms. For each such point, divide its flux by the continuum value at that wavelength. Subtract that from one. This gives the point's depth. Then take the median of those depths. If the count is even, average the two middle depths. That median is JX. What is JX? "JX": 0.019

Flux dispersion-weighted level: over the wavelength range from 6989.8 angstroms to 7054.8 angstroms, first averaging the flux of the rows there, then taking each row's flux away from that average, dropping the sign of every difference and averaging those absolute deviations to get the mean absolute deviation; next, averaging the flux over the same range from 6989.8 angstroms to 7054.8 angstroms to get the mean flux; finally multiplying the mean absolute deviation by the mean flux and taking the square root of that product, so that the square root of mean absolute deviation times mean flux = 1.4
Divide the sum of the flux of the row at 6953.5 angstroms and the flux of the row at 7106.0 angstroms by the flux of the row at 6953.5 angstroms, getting 1.89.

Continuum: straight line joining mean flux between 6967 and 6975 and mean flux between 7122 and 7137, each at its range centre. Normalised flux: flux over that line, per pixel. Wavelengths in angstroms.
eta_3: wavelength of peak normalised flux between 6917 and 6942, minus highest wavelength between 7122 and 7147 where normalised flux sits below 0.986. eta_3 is -215.0 angstroms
